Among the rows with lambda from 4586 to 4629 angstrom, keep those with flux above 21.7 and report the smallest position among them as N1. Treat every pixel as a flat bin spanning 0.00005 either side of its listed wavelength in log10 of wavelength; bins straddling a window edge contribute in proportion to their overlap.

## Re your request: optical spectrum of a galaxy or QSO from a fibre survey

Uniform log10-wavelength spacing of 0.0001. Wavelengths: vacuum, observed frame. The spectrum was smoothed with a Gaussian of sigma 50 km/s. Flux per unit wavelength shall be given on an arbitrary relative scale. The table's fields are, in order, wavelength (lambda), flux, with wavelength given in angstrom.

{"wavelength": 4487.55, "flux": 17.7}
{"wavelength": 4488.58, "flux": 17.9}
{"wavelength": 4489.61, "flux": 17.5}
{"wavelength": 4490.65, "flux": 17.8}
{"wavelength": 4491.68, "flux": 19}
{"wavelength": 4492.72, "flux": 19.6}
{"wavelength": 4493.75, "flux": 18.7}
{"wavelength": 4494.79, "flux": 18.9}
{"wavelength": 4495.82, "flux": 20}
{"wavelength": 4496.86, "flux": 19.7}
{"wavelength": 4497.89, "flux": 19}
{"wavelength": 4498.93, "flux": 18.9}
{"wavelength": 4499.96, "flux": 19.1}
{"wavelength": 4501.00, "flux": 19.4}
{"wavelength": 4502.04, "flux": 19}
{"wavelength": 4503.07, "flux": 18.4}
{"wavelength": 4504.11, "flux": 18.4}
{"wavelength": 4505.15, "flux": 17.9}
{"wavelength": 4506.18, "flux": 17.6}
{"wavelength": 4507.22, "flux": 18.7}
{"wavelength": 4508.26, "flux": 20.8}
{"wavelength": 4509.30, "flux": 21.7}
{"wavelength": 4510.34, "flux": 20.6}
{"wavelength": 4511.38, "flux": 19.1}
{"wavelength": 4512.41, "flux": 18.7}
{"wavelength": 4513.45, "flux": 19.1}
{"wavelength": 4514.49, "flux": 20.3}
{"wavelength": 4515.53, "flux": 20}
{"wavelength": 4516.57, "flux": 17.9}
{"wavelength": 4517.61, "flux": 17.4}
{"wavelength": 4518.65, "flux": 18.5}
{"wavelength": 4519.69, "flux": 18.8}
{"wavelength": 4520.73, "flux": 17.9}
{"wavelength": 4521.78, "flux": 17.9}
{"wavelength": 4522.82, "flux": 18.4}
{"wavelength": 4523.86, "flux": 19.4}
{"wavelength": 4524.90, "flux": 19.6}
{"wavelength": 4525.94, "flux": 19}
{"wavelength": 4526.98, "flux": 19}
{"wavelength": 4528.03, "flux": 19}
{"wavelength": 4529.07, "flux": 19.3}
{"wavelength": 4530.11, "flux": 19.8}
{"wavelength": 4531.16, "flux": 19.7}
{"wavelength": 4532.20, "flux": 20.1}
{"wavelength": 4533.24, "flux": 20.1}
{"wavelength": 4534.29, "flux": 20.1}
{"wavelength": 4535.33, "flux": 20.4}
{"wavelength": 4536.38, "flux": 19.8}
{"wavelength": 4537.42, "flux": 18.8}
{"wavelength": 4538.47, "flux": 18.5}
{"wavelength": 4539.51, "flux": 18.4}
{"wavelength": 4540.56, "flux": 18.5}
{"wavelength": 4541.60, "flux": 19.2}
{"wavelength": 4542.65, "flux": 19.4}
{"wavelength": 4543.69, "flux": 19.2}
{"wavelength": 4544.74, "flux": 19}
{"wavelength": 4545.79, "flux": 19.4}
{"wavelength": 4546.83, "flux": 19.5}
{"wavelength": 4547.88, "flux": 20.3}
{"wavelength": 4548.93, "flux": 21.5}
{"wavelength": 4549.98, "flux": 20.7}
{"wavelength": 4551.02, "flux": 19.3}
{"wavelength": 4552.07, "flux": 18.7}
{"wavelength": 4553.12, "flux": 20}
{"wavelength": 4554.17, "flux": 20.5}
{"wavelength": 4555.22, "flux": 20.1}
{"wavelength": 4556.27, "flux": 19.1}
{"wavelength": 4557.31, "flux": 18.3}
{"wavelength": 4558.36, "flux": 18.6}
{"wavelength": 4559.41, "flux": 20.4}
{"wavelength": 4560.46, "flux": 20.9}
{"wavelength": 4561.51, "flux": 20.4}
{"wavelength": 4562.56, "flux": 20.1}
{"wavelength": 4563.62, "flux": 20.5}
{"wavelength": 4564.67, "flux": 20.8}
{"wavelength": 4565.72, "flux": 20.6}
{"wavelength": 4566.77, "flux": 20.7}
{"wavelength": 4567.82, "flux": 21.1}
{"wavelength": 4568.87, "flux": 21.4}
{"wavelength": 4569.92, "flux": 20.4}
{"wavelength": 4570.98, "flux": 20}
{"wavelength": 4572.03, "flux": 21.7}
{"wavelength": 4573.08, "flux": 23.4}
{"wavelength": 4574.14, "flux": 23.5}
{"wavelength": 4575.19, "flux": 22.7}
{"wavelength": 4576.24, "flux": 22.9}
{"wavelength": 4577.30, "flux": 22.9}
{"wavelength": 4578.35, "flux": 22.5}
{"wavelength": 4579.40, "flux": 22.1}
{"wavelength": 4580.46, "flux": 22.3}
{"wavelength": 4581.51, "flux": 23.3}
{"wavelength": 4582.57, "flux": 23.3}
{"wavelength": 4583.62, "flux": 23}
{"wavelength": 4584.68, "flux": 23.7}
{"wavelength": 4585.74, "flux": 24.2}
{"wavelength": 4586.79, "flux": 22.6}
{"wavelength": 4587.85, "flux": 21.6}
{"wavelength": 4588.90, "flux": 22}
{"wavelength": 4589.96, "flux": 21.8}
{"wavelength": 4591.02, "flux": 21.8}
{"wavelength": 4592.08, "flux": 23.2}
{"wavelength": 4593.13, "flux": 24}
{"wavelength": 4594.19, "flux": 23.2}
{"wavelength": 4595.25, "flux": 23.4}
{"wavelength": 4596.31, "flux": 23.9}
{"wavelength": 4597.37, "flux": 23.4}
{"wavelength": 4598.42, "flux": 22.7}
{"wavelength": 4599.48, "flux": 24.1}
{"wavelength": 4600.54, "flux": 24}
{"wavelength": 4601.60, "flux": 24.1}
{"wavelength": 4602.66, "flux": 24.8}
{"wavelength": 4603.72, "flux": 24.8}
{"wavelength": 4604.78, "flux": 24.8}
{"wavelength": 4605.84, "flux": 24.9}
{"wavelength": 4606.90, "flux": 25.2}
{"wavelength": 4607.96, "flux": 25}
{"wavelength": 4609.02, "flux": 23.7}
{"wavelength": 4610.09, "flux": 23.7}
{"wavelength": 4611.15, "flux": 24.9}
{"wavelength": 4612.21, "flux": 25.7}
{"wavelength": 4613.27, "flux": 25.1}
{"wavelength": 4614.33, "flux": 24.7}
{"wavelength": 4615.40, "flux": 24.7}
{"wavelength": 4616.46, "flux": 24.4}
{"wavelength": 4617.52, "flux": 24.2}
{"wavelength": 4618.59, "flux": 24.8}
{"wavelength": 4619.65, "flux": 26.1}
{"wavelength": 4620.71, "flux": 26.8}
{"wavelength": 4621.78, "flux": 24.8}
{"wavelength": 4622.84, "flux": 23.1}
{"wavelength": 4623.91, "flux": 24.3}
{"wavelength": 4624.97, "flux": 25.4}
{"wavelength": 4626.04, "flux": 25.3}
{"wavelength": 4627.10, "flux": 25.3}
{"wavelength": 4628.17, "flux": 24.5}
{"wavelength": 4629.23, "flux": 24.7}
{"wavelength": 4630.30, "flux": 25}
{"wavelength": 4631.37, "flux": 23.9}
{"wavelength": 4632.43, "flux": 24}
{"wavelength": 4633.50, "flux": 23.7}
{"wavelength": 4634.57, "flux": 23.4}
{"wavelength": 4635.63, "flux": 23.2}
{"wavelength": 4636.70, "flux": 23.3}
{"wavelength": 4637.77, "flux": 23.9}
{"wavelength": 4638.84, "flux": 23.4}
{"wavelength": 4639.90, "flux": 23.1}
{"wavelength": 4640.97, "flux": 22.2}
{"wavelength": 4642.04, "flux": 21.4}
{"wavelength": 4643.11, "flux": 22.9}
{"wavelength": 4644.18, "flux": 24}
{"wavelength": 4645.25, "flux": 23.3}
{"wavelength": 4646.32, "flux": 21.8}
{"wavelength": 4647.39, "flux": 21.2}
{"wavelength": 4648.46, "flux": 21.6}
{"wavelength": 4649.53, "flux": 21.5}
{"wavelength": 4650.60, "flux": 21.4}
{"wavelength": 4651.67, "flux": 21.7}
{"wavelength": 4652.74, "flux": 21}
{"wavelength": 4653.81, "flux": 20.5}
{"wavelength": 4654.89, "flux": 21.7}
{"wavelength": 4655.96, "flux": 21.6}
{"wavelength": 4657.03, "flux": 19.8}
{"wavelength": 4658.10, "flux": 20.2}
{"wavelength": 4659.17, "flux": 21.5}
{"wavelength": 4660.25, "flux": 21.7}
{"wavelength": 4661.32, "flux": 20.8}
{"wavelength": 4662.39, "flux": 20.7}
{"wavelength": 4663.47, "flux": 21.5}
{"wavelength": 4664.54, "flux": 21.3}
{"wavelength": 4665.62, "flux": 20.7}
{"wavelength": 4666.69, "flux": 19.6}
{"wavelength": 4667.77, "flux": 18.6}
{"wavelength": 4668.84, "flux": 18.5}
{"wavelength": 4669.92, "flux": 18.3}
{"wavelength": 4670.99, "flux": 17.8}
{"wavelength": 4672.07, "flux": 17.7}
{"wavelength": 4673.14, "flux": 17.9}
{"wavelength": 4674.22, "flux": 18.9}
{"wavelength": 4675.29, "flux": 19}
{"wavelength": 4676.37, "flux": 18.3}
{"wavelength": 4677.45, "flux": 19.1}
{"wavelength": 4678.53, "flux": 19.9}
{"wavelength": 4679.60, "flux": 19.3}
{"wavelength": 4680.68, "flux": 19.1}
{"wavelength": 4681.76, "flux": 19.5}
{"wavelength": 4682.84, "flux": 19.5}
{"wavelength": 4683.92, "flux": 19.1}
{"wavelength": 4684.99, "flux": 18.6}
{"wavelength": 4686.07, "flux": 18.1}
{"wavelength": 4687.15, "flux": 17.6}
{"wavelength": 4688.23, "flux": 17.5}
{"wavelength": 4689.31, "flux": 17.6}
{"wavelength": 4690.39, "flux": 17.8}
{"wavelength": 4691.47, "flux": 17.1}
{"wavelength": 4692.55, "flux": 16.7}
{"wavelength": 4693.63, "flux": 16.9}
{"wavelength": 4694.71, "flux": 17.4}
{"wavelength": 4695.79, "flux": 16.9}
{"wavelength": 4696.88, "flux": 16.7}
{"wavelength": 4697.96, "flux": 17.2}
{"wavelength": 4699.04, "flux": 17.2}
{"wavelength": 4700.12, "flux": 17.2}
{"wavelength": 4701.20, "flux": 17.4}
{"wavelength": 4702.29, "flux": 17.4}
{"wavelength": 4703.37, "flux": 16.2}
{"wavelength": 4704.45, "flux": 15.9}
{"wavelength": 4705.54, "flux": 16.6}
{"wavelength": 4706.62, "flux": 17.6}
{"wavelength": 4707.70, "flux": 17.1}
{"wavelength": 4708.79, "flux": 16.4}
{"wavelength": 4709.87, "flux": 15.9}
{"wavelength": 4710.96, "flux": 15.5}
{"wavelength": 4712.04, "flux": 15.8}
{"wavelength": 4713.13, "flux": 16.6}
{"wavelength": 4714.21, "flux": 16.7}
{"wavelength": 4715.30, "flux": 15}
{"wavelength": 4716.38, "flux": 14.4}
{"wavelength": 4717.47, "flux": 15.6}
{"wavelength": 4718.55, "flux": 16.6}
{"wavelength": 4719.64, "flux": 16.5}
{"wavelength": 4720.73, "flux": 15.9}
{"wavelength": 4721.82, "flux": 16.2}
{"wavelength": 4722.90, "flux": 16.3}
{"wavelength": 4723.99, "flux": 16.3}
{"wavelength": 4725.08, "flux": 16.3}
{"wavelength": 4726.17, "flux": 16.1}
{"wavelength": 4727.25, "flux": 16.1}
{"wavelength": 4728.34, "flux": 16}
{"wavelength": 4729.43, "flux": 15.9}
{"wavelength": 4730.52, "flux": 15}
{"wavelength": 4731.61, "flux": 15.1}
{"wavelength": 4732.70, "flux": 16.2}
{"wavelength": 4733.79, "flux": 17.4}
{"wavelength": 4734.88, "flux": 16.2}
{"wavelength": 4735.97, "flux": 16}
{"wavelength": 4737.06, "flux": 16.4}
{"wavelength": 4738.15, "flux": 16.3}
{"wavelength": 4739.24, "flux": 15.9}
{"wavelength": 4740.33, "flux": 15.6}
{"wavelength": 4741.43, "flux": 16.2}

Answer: 4586.79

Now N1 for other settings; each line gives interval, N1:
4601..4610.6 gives 4601.60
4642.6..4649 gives 4643.11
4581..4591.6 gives 4581.51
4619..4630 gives 4619.65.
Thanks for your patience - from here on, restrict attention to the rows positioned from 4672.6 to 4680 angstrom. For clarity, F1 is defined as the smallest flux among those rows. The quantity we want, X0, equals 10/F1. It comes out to 0.56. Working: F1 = 17.9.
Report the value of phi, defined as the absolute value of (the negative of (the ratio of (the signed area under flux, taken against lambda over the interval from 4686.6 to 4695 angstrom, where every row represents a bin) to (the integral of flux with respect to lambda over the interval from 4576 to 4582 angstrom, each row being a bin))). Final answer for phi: 1.1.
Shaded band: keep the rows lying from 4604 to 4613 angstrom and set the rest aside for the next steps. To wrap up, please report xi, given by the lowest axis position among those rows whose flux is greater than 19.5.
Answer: 4604.78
